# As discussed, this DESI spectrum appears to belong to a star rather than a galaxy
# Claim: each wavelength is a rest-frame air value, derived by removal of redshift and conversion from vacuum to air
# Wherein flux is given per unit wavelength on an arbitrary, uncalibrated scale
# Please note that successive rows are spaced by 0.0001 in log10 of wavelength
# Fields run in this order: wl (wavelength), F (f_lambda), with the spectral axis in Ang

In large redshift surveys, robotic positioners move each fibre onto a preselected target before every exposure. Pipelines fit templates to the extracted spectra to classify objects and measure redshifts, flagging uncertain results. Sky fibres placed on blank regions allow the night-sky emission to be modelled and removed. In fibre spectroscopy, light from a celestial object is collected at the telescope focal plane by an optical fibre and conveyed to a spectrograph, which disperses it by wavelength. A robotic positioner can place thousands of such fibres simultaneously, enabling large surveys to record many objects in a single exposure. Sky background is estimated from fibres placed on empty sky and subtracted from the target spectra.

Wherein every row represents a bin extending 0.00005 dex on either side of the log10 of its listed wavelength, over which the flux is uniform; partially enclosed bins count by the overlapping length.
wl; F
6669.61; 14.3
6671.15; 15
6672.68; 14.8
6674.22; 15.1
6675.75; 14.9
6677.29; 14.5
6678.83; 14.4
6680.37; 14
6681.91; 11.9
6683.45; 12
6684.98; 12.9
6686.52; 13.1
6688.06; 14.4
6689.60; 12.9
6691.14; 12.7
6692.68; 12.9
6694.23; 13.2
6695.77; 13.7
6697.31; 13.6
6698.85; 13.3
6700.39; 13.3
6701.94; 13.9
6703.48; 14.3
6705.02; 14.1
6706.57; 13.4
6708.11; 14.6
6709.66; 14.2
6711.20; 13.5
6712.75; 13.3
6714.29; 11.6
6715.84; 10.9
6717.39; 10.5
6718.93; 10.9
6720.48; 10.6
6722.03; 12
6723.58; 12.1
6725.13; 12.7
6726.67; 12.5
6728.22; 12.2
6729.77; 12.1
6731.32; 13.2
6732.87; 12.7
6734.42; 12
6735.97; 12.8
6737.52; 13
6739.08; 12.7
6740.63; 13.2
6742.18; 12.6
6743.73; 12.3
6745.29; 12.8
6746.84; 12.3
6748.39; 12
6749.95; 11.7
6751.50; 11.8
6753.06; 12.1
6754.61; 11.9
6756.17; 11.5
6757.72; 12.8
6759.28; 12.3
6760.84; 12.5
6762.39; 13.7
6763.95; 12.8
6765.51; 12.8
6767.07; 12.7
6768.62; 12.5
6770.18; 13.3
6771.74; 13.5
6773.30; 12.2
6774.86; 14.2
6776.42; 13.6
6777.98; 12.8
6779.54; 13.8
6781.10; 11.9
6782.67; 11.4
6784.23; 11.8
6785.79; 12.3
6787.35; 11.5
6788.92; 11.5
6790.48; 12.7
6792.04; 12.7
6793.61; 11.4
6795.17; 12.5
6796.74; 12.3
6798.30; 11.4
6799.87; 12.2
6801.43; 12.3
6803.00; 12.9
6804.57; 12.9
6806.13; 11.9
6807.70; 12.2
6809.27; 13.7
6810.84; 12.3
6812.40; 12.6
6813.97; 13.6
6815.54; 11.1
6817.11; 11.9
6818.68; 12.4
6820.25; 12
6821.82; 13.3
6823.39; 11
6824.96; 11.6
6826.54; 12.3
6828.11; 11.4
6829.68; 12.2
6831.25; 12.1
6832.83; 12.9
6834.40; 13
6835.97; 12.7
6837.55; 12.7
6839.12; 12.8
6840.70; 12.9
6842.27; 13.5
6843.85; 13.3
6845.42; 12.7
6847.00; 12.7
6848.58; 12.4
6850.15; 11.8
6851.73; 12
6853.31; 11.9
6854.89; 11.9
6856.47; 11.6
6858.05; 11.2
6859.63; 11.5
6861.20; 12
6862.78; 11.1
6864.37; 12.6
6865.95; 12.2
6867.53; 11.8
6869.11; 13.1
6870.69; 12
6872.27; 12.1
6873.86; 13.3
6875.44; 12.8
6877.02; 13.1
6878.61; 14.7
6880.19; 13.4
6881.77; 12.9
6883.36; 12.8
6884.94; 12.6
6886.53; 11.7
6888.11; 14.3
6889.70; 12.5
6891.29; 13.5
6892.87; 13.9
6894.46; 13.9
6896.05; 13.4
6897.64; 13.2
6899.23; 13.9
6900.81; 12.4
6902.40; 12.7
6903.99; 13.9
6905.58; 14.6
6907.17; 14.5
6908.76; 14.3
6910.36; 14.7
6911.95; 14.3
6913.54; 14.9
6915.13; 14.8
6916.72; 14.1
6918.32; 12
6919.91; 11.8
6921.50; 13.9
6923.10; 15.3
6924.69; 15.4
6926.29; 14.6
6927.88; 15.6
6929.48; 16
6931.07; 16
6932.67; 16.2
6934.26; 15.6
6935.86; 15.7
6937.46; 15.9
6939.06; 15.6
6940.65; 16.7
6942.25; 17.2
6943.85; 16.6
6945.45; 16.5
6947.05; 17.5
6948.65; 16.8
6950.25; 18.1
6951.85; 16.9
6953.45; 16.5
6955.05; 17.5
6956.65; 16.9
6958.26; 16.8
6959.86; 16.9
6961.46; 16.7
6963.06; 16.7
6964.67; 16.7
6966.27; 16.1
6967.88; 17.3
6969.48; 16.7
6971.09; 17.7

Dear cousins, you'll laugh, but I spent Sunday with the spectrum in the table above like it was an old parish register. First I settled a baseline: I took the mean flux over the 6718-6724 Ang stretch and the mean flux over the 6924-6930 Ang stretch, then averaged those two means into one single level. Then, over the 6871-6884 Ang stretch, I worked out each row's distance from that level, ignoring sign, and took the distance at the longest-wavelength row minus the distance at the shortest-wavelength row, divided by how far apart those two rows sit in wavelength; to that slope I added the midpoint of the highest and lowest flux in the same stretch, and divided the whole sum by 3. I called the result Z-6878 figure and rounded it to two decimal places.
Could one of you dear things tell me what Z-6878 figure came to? 4.45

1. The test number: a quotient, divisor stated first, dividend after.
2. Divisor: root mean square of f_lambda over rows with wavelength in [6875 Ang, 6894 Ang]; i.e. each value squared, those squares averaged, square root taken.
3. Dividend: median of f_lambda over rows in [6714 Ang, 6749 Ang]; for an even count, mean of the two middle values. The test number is 0.93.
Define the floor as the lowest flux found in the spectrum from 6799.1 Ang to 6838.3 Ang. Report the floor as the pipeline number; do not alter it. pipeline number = 11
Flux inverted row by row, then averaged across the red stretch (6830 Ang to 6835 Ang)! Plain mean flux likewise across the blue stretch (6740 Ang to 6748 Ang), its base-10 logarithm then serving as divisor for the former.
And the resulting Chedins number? 0.072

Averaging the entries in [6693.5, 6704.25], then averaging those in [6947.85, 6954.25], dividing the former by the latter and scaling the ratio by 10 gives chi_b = 8.0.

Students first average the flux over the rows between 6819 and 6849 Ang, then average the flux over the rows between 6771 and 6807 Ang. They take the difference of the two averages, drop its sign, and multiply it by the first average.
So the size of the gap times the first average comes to 1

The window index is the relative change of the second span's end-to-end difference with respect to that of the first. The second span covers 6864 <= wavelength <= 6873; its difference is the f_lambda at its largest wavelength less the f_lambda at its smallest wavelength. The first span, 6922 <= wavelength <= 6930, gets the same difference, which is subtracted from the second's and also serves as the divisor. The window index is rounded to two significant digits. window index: -1.7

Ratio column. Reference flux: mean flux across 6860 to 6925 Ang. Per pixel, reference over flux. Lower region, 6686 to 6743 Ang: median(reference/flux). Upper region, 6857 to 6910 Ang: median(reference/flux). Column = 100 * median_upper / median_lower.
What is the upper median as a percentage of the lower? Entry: 100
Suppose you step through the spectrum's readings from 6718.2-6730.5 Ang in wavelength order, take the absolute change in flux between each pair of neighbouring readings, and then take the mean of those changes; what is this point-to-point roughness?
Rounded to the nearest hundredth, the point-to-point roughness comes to 0.43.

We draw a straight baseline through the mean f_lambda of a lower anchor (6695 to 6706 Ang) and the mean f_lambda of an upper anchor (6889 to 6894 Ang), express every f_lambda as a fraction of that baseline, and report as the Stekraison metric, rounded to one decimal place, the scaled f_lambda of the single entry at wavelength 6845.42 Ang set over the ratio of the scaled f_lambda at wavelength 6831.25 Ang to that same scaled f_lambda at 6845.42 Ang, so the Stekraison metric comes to 1.0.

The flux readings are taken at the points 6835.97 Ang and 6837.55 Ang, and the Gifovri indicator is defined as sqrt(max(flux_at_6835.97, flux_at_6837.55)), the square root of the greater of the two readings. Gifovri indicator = 3.56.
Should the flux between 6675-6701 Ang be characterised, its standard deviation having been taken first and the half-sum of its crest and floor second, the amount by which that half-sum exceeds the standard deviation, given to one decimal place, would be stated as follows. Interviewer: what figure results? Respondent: 12.6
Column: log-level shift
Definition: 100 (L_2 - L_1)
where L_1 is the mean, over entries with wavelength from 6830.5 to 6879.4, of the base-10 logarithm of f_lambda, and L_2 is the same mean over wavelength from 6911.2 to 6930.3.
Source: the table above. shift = 6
